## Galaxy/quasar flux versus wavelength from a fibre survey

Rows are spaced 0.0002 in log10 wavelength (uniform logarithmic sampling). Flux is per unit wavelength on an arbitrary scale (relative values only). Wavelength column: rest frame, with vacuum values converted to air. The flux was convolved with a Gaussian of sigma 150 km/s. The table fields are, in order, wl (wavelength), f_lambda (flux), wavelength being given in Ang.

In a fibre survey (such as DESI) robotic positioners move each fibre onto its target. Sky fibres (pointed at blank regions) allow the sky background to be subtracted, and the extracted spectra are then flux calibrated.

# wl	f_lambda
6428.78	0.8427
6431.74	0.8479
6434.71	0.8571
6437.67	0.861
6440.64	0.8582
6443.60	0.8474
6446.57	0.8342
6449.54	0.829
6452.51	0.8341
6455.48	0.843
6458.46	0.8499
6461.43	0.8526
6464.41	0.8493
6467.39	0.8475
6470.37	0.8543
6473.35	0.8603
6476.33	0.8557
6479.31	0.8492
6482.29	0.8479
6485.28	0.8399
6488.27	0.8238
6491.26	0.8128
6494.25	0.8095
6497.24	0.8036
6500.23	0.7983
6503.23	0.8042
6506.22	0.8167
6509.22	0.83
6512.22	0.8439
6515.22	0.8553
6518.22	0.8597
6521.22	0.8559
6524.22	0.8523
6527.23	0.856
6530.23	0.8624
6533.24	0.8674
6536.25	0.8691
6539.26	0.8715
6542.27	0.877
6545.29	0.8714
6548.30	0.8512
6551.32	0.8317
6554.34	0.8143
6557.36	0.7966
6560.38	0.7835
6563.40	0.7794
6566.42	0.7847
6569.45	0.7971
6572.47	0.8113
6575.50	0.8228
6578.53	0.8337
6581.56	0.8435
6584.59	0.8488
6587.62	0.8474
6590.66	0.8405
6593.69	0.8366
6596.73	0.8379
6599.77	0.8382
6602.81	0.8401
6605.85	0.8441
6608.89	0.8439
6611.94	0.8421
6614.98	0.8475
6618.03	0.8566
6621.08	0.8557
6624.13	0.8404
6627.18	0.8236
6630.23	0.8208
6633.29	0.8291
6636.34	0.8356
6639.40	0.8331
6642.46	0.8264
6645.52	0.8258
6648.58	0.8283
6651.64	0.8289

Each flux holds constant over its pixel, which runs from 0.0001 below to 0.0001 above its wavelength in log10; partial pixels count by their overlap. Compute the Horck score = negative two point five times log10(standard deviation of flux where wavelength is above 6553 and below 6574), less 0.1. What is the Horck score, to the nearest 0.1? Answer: 4.6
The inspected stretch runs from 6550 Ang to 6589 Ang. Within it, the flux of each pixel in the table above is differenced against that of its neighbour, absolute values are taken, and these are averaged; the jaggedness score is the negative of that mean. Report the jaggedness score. -0.0103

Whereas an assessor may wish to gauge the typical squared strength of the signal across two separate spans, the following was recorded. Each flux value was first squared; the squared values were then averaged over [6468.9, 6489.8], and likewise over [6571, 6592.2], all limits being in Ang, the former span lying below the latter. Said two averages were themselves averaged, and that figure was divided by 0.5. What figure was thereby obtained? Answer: 1.42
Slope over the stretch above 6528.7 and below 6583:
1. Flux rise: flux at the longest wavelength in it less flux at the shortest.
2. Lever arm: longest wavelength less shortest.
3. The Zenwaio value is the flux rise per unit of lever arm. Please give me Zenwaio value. -0.0004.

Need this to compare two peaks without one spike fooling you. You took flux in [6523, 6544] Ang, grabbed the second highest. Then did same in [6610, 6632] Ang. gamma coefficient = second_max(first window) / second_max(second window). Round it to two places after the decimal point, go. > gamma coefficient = 1.02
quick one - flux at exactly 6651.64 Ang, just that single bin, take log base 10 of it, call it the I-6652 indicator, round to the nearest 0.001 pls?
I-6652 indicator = -0.081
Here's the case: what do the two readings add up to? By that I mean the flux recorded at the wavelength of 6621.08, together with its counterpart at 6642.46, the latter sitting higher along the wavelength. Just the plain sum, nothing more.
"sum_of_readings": 1.68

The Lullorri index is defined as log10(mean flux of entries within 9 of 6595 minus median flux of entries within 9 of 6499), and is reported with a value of -1.478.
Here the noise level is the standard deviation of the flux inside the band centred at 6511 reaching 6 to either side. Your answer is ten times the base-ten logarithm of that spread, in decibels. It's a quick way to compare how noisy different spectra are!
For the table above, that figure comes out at -18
